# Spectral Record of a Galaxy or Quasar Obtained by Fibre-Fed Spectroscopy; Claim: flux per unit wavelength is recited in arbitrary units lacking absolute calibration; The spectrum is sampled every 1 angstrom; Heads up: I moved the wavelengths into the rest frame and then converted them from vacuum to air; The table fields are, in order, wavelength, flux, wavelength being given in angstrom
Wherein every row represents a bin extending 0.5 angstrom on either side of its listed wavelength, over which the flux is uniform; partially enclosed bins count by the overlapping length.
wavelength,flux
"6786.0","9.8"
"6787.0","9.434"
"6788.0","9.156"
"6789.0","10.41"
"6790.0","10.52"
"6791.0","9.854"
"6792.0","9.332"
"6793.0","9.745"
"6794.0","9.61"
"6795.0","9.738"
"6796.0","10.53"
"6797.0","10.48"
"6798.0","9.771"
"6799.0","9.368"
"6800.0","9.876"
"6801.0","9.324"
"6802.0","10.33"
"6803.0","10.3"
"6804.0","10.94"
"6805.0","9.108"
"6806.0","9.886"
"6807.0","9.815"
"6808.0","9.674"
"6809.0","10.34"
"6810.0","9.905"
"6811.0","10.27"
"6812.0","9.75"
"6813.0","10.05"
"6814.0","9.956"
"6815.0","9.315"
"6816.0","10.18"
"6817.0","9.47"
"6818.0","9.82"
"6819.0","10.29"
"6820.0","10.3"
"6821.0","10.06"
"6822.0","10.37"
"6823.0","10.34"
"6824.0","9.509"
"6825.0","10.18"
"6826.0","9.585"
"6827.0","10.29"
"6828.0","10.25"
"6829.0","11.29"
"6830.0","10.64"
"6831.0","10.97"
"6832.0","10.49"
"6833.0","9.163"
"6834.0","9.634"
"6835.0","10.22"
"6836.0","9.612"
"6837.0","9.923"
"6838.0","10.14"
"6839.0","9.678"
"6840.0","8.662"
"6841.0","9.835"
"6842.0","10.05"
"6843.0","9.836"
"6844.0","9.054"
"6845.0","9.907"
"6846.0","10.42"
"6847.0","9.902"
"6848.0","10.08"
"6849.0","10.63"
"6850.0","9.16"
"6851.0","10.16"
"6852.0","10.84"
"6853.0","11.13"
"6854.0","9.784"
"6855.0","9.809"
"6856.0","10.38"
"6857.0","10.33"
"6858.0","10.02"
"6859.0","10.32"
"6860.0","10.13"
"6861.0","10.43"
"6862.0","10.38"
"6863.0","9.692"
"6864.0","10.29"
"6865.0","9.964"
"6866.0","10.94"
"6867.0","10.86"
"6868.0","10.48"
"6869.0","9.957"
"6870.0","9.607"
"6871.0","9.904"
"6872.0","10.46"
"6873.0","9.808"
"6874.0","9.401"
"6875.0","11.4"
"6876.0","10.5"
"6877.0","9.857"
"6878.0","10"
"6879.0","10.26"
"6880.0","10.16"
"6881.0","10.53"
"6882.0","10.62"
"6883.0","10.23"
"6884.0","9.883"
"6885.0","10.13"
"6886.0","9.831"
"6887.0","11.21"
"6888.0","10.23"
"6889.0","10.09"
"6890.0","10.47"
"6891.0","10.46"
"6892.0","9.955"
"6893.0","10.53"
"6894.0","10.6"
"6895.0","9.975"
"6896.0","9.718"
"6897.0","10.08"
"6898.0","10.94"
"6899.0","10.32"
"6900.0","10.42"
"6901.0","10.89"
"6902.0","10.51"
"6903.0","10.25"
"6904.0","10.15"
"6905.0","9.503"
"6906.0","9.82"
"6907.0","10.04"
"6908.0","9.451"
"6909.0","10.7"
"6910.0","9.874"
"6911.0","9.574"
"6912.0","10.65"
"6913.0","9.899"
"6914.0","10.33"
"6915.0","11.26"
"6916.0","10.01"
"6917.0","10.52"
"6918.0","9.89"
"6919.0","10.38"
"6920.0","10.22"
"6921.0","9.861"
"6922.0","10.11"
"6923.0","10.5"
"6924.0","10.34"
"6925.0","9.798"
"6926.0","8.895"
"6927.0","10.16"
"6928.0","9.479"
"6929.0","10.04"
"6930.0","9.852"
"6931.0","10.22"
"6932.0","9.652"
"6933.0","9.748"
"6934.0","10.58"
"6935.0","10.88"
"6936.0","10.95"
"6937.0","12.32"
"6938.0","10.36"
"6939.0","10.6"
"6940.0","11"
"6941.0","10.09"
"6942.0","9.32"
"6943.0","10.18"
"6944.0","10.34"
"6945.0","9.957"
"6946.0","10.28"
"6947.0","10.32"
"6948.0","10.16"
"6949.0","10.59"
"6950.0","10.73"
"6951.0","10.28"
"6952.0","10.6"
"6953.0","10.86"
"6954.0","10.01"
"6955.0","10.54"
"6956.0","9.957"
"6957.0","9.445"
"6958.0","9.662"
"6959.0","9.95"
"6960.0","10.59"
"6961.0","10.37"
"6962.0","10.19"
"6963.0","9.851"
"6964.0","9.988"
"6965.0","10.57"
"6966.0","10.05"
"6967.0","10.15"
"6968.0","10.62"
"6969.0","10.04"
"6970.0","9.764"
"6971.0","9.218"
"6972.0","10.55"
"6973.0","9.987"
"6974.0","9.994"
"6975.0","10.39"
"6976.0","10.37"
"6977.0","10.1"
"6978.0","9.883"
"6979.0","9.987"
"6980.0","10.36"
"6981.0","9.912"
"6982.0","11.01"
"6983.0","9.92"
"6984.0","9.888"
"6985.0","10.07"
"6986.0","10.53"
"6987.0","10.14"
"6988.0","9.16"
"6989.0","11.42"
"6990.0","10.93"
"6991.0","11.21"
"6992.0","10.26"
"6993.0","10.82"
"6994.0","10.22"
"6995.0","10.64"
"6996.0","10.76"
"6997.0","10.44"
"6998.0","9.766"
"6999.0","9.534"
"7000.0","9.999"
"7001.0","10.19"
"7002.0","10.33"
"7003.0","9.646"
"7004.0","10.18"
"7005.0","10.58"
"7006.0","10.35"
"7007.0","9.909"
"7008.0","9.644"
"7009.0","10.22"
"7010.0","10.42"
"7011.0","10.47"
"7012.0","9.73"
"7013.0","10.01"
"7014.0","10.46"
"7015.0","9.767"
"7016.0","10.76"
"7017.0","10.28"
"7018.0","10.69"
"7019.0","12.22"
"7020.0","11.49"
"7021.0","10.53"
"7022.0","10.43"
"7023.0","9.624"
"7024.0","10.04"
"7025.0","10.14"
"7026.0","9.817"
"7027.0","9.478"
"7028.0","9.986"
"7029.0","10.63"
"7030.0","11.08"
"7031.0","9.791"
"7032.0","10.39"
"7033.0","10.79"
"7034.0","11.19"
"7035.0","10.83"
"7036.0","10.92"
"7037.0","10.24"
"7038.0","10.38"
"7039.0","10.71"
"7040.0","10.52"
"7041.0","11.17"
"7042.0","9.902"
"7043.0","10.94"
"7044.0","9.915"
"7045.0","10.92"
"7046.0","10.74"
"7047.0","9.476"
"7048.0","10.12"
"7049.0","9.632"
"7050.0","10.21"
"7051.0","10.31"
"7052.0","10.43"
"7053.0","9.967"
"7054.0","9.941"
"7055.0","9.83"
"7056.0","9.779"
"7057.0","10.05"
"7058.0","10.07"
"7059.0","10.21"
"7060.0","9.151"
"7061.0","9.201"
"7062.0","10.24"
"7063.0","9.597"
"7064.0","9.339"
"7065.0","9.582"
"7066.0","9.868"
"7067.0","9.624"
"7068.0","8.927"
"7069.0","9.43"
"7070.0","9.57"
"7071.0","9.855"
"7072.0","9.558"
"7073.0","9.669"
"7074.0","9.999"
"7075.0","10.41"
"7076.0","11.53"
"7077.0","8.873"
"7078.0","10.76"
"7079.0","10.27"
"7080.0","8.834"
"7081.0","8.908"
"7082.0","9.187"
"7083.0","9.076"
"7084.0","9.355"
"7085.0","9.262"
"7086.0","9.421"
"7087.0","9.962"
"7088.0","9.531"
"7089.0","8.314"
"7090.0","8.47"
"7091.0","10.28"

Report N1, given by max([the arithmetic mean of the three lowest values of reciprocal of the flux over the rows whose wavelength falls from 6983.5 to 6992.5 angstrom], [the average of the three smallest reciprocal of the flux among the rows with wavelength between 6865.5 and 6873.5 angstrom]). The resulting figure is 0.0930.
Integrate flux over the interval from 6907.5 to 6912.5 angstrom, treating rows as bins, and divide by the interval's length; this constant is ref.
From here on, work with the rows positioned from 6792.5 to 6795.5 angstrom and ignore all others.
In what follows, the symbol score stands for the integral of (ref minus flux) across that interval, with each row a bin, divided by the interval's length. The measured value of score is 0.4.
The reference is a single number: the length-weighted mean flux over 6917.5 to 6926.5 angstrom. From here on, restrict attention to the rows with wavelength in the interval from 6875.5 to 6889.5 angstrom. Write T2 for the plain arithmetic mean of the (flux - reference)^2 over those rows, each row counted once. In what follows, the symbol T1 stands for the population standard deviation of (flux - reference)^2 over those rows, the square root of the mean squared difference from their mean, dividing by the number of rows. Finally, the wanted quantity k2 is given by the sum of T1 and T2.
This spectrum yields 0.56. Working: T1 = 0.37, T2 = 0.191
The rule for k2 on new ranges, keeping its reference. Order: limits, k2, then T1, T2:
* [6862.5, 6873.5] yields 0.51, 0.29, 0.223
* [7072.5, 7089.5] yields 1.56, 0.79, 0.762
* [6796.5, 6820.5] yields 0.43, 0.24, 0.185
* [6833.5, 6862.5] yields 0.67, 0.42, 0.252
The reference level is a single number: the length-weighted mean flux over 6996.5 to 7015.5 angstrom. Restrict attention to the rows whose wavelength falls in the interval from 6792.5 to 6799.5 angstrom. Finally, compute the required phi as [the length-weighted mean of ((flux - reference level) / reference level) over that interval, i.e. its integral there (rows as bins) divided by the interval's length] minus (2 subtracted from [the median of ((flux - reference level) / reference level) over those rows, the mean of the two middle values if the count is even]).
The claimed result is 2.015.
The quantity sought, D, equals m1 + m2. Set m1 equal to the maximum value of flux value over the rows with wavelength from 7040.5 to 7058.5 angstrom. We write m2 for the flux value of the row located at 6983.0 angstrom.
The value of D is 21.1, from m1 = 11.17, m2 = 9.92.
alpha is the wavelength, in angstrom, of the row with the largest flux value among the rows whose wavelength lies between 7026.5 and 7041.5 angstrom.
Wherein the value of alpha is 7034.0 angstrom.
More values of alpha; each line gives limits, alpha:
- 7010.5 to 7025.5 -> 7019.0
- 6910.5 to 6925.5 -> 6915.0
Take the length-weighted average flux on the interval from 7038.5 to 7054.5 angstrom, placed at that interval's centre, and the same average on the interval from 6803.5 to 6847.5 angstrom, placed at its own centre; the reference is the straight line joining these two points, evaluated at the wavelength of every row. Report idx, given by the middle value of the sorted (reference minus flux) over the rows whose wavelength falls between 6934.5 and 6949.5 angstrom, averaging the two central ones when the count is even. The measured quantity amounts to -0.2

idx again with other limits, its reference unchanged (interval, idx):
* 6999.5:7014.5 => 0.0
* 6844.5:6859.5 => -0.1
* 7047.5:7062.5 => 0.3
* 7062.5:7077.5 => 0.7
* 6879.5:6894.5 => -0.2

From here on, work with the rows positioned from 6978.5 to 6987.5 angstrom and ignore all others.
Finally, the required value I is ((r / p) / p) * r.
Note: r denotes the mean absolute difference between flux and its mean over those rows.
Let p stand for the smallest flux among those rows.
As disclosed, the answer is 0.0008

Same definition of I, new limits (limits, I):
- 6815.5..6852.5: 0.0023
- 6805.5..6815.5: 0.0005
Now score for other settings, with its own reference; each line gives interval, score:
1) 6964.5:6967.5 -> -0.2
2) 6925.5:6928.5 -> 0.5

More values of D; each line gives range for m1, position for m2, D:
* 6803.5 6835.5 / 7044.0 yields 21.2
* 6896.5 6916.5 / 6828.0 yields 21.5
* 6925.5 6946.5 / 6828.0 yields 22.6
